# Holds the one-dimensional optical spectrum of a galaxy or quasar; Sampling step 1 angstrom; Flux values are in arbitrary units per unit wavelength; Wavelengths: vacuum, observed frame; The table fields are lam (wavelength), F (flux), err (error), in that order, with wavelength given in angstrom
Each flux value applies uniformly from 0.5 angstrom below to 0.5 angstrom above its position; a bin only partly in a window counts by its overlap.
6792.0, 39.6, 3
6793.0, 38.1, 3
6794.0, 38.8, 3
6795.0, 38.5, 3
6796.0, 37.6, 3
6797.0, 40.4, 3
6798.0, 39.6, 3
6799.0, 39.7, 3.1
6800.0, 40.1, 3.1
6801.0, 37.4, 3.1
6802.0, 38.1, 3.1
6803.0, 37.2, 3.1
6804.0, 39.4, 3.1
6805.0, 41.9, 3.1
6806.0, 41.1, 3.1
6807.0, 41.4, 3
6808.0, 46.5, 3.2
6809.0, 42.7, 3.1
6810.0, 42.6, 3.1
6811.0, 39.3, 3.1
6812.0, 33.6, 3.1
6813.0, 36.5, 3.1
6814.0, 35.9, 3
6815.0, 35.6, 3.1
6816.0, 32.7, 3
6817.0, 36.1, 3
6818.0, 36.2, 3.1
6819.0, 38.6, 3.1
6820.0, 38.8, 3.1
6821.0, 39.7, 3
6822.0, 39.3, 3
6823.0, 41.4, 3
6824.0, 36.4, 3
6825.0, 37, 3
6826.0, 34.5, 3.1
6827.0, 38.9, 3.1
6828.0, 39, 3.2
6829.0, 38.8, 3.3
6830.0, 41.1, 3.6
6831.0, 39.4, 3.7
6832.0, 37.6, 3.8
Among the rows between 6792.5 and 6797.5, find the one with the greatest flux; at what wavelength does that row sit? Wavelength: 6797.0 angstrom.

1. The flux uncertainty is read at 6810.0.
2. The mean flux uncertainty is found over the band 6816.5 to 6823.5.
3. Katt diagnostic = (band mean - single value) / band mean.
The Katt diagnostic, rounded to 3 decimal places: -0.019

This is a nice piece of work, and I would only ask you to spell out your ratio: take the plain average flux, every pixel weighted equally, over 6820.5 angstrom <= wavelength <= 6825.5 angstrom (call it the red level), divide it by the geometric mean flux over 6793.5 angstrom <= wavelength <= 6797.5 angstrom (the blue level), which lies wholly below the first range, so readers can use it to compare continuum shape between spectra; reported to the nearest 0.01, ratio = 1.00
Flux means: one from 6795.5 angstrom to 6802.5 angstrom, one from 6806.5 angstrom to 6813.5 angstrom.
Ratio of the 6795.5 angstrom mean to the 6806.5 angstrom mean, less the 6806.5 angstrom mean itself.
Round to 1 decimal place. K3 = -39.4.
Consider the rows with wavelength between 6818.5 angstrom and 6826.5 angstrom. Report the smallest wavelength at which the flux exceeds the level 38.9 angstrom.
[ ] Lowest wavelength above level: 6821.0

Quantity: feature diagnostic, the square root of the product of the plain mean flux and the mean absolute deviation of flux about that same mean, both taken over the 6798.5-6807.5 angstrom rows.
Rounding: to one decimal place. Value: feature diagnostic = 7.4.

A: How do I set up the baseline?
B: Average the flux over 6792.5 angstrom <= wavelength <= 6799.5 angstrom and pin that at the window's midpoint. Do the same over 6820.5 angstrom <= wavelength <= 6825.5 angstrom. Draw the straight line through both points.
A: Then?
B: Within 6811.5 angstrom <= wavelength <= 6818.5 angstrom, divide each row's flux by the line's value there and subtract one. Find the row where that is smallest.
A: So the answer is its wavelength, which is 6816.0 angstrom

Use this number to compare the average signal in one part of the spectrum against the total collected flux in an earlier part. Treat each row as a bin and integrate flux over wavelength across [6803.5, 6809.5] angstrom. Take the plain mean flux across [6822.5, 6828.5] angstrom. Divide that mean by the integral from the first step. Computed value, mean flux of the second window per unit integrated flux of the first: 0.150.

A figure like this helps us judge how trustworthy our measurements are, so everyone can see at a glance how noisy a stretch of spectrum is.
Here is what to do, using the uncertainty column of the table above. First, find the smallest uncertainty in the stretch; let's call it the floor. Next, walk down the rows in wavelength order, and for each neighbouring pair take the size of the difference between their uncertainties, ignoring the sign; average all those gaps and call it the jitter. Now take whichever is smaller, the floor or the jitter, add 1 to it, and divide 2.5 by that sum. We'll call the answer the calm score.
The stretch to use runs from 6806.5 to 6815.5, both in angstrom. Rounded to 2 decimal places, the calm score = 2.35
